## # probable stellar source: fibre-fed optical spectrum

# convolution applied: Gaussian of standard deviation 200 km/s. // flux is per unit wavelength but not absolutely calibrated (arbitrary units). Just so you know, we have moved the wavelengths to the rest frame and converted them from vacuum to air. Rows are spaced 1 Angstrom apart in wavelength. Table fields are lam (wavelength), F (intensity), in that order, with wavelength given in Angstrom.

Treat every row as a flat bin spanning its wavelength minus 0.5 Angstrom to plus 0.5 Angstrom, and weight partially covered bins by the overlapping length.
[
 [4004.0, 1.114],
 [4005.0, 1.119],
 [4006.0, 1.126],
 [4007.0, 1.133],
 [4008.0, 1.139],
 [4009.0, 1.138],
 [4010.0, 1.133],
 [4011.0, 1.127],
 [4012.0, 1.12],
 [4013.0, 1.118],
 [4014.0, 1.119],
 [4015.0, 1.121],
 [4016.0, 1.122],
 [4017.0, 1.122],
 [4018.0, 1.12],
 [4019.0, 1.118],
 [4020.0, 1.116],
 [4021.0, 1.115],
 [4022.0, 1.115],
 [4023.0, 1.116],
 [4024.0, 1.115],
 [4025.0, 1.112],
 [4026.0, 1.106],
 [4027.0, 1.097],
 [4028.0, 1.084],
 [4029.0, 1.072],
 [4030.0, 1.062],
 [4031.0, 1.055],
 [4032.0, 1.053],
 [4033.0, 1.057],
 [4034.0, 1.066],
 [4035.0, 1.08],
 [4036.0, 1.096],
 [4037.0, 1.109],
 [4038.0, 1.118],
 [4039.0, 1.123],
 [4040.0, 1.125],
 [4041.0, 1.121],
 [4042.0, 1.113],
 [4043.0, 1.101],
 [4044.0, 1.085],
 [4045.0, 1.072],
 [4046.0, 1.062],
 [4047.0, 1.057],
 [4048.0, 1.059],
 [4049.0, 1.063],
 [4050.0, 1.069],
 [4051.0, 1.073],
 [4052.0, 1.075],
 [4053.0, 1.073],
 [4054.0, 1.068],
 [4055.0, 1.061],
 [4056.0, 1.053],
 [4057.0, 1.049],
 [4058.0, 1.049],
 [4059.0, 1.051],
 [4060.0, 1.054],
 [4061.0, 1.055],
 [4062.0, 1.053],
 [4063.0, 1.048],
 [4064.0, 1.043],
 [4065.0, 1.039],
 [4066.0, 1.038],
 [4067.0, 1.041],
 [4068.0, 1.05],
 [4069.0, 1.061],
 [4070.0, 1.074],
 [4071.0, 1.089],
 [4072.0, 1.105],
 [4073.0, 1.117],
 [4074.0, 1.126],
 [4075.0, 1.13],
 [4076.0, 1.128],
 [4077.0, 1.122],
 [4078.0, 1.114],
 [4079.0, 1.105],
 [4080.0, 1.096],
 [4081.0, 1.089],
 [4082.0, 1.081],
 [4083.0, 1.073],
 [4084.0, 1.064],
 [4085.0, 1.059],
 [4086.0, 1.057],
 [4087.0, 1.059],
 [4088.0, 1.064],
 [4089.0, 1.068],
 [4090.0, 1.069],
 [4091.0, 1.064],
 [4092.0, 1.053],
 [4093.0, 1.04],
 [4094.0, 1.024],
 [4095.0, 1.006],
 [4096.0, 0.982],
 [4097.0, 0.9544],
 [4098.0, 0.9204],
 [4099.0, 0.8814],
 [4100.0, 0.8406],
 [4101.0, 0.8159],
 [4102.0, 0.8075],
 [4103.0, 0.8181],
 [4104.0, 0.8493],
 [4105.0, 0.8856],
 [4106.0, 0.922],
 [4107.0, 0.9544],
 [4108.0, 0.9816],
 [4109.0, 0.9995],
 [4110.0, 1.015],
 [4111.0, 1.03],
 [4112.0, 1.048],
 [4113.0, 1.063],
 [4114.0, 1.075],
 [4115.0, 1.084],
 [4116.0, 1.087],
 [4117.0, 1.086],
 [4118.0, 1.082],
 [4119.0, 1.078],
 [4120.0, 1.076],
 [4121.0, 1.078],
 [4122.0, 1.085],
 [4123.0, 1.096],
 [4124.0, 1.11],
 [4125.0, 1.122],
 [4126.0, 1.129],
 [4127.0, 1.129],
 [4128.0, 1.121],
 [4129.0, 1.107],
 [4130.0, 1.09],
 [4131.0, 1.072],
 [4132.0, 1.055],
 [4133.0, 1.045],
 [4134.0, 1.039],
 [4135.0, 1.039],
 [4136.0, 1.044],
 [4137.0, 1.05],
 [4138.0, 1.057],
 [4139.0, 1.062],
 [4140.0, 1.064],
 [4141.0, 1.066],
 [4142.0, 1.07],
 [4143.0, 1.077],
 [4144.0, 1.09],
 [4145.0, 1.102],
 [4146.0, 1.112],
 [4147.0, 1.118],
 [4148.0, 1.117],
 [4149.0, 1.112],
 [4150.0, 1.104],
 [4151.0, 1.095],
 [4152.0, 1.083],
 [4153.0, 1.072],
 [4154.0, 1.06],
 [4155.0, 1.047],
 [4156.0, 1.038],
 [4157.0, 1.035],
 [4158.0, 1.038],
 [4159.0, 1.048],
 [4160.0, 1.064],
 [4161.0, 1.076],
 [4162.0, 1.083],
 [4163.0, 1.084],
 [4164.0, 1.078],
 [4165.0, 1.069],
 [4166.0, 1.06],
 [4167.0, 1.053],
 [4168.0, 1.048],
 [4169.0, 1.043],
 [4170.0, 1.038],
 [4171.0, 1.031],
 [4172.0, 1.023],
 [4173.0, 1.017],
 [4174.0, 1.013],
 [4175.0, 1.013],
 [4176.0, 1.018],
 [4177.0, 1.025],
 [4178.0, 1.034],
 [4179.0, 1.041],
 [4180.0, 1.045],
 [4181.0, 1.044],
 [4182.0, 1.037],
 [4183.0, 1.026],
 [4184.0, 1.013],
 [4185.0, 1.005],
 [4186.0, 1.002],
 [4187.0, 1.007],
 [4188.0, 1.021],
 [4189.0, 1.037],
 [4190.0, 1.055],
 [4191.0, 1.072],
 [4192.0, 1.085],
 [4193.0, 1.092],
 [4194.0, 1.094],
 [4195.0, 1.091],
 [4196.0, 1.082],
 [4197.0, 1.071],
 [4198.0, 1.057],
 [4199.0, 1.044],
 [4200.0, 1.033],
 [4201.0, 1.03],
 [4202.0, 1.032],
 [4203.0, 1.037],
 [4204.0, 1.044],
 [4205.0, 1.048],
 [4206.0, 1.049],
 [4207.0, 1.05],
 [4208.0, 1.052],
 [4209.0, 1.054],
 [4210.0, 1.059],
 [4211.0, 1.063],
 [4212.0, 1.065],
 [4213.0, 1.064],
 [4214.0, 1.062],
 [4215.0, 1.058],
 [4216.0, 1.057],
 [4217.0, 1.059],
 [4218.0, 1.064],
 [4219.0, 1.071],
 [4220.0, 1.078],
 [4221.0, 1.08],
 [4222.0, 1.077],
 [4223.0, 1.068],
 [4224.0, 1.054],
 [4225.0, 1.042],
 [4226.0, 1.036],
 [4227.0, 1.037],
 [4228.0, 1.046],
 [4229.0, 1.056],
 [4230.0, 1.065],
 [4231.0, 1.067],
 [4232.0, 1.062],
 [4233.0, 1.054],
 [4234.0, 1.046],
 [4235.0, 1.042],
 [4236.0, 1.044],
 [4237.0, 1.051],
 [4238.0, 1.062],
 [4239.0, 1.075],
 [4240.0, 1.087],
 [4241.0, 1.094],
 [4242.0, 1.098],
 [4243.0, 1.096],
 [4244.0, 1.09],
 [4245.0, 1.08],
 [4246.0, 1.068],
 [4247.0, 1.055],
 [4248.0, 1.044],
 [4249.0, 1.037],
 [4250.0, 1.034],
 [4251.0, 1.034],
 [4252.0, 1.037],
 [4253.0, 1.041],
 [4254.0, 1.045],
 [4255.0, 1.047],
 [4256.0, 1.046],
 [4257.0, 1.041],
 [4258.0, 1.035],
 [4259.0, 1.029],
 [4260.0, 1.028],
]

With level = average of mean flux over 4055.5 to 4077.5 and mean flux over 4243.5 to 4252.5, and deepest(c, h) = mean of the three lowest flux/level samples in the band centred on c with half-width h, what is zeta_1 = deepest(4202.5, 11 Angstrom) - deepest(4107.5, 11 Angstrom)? 0.21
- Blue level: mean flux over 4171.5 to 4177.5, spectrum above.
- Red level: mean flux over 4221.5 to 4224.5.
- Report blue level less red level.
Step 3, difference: -0.05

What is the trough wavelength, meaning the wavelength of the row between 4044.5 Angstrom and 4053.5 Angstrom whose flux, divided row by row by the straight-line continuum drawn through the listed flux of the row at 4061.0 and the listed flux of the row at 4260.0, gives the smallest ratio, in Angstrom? 4047.0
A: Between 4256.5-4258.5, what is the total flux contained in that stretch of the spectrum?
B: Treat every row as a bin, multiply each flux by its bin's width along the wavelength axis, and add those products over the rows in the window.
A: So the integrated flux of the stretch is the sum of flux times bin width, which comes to 2.08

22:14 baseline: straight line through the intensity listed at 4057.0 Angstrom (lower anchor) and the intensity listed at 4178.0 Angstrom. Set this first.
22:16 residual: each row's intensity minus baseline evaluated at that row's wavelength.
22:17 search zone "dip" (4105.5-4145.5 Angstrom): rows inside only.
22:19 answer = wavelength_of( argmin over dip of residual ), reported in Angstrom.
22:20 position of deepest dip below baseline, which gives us 4106.0 Angstrom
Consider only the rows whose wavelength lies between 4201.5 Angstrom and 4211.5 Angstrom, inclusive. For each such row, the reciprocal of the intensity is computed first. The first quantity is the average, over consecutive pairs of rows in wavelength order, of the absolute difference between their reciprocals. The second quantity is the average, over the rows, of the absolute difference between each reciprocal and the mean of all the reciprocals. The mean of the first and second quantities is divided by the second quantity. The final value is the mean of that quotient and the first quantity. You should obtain 0.377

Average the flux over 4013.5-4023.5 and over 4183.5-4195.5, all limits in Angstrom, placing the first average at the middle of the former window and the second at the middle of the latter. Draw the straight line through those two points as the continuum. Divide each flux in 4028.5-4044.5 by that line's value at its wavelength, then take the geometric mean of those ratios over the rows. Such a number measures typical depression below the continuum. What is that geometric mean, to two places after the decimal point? 0.98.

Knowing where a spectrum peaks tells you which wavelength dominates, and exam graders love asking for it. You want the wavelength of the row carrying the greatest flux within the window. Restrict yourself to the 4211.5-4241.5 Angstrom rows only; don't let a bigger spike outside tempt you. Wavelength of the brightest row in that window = 4241.0 Angstrom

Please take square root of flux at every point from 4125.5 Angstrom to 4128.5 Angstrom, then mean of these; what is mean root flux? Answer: 1.06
